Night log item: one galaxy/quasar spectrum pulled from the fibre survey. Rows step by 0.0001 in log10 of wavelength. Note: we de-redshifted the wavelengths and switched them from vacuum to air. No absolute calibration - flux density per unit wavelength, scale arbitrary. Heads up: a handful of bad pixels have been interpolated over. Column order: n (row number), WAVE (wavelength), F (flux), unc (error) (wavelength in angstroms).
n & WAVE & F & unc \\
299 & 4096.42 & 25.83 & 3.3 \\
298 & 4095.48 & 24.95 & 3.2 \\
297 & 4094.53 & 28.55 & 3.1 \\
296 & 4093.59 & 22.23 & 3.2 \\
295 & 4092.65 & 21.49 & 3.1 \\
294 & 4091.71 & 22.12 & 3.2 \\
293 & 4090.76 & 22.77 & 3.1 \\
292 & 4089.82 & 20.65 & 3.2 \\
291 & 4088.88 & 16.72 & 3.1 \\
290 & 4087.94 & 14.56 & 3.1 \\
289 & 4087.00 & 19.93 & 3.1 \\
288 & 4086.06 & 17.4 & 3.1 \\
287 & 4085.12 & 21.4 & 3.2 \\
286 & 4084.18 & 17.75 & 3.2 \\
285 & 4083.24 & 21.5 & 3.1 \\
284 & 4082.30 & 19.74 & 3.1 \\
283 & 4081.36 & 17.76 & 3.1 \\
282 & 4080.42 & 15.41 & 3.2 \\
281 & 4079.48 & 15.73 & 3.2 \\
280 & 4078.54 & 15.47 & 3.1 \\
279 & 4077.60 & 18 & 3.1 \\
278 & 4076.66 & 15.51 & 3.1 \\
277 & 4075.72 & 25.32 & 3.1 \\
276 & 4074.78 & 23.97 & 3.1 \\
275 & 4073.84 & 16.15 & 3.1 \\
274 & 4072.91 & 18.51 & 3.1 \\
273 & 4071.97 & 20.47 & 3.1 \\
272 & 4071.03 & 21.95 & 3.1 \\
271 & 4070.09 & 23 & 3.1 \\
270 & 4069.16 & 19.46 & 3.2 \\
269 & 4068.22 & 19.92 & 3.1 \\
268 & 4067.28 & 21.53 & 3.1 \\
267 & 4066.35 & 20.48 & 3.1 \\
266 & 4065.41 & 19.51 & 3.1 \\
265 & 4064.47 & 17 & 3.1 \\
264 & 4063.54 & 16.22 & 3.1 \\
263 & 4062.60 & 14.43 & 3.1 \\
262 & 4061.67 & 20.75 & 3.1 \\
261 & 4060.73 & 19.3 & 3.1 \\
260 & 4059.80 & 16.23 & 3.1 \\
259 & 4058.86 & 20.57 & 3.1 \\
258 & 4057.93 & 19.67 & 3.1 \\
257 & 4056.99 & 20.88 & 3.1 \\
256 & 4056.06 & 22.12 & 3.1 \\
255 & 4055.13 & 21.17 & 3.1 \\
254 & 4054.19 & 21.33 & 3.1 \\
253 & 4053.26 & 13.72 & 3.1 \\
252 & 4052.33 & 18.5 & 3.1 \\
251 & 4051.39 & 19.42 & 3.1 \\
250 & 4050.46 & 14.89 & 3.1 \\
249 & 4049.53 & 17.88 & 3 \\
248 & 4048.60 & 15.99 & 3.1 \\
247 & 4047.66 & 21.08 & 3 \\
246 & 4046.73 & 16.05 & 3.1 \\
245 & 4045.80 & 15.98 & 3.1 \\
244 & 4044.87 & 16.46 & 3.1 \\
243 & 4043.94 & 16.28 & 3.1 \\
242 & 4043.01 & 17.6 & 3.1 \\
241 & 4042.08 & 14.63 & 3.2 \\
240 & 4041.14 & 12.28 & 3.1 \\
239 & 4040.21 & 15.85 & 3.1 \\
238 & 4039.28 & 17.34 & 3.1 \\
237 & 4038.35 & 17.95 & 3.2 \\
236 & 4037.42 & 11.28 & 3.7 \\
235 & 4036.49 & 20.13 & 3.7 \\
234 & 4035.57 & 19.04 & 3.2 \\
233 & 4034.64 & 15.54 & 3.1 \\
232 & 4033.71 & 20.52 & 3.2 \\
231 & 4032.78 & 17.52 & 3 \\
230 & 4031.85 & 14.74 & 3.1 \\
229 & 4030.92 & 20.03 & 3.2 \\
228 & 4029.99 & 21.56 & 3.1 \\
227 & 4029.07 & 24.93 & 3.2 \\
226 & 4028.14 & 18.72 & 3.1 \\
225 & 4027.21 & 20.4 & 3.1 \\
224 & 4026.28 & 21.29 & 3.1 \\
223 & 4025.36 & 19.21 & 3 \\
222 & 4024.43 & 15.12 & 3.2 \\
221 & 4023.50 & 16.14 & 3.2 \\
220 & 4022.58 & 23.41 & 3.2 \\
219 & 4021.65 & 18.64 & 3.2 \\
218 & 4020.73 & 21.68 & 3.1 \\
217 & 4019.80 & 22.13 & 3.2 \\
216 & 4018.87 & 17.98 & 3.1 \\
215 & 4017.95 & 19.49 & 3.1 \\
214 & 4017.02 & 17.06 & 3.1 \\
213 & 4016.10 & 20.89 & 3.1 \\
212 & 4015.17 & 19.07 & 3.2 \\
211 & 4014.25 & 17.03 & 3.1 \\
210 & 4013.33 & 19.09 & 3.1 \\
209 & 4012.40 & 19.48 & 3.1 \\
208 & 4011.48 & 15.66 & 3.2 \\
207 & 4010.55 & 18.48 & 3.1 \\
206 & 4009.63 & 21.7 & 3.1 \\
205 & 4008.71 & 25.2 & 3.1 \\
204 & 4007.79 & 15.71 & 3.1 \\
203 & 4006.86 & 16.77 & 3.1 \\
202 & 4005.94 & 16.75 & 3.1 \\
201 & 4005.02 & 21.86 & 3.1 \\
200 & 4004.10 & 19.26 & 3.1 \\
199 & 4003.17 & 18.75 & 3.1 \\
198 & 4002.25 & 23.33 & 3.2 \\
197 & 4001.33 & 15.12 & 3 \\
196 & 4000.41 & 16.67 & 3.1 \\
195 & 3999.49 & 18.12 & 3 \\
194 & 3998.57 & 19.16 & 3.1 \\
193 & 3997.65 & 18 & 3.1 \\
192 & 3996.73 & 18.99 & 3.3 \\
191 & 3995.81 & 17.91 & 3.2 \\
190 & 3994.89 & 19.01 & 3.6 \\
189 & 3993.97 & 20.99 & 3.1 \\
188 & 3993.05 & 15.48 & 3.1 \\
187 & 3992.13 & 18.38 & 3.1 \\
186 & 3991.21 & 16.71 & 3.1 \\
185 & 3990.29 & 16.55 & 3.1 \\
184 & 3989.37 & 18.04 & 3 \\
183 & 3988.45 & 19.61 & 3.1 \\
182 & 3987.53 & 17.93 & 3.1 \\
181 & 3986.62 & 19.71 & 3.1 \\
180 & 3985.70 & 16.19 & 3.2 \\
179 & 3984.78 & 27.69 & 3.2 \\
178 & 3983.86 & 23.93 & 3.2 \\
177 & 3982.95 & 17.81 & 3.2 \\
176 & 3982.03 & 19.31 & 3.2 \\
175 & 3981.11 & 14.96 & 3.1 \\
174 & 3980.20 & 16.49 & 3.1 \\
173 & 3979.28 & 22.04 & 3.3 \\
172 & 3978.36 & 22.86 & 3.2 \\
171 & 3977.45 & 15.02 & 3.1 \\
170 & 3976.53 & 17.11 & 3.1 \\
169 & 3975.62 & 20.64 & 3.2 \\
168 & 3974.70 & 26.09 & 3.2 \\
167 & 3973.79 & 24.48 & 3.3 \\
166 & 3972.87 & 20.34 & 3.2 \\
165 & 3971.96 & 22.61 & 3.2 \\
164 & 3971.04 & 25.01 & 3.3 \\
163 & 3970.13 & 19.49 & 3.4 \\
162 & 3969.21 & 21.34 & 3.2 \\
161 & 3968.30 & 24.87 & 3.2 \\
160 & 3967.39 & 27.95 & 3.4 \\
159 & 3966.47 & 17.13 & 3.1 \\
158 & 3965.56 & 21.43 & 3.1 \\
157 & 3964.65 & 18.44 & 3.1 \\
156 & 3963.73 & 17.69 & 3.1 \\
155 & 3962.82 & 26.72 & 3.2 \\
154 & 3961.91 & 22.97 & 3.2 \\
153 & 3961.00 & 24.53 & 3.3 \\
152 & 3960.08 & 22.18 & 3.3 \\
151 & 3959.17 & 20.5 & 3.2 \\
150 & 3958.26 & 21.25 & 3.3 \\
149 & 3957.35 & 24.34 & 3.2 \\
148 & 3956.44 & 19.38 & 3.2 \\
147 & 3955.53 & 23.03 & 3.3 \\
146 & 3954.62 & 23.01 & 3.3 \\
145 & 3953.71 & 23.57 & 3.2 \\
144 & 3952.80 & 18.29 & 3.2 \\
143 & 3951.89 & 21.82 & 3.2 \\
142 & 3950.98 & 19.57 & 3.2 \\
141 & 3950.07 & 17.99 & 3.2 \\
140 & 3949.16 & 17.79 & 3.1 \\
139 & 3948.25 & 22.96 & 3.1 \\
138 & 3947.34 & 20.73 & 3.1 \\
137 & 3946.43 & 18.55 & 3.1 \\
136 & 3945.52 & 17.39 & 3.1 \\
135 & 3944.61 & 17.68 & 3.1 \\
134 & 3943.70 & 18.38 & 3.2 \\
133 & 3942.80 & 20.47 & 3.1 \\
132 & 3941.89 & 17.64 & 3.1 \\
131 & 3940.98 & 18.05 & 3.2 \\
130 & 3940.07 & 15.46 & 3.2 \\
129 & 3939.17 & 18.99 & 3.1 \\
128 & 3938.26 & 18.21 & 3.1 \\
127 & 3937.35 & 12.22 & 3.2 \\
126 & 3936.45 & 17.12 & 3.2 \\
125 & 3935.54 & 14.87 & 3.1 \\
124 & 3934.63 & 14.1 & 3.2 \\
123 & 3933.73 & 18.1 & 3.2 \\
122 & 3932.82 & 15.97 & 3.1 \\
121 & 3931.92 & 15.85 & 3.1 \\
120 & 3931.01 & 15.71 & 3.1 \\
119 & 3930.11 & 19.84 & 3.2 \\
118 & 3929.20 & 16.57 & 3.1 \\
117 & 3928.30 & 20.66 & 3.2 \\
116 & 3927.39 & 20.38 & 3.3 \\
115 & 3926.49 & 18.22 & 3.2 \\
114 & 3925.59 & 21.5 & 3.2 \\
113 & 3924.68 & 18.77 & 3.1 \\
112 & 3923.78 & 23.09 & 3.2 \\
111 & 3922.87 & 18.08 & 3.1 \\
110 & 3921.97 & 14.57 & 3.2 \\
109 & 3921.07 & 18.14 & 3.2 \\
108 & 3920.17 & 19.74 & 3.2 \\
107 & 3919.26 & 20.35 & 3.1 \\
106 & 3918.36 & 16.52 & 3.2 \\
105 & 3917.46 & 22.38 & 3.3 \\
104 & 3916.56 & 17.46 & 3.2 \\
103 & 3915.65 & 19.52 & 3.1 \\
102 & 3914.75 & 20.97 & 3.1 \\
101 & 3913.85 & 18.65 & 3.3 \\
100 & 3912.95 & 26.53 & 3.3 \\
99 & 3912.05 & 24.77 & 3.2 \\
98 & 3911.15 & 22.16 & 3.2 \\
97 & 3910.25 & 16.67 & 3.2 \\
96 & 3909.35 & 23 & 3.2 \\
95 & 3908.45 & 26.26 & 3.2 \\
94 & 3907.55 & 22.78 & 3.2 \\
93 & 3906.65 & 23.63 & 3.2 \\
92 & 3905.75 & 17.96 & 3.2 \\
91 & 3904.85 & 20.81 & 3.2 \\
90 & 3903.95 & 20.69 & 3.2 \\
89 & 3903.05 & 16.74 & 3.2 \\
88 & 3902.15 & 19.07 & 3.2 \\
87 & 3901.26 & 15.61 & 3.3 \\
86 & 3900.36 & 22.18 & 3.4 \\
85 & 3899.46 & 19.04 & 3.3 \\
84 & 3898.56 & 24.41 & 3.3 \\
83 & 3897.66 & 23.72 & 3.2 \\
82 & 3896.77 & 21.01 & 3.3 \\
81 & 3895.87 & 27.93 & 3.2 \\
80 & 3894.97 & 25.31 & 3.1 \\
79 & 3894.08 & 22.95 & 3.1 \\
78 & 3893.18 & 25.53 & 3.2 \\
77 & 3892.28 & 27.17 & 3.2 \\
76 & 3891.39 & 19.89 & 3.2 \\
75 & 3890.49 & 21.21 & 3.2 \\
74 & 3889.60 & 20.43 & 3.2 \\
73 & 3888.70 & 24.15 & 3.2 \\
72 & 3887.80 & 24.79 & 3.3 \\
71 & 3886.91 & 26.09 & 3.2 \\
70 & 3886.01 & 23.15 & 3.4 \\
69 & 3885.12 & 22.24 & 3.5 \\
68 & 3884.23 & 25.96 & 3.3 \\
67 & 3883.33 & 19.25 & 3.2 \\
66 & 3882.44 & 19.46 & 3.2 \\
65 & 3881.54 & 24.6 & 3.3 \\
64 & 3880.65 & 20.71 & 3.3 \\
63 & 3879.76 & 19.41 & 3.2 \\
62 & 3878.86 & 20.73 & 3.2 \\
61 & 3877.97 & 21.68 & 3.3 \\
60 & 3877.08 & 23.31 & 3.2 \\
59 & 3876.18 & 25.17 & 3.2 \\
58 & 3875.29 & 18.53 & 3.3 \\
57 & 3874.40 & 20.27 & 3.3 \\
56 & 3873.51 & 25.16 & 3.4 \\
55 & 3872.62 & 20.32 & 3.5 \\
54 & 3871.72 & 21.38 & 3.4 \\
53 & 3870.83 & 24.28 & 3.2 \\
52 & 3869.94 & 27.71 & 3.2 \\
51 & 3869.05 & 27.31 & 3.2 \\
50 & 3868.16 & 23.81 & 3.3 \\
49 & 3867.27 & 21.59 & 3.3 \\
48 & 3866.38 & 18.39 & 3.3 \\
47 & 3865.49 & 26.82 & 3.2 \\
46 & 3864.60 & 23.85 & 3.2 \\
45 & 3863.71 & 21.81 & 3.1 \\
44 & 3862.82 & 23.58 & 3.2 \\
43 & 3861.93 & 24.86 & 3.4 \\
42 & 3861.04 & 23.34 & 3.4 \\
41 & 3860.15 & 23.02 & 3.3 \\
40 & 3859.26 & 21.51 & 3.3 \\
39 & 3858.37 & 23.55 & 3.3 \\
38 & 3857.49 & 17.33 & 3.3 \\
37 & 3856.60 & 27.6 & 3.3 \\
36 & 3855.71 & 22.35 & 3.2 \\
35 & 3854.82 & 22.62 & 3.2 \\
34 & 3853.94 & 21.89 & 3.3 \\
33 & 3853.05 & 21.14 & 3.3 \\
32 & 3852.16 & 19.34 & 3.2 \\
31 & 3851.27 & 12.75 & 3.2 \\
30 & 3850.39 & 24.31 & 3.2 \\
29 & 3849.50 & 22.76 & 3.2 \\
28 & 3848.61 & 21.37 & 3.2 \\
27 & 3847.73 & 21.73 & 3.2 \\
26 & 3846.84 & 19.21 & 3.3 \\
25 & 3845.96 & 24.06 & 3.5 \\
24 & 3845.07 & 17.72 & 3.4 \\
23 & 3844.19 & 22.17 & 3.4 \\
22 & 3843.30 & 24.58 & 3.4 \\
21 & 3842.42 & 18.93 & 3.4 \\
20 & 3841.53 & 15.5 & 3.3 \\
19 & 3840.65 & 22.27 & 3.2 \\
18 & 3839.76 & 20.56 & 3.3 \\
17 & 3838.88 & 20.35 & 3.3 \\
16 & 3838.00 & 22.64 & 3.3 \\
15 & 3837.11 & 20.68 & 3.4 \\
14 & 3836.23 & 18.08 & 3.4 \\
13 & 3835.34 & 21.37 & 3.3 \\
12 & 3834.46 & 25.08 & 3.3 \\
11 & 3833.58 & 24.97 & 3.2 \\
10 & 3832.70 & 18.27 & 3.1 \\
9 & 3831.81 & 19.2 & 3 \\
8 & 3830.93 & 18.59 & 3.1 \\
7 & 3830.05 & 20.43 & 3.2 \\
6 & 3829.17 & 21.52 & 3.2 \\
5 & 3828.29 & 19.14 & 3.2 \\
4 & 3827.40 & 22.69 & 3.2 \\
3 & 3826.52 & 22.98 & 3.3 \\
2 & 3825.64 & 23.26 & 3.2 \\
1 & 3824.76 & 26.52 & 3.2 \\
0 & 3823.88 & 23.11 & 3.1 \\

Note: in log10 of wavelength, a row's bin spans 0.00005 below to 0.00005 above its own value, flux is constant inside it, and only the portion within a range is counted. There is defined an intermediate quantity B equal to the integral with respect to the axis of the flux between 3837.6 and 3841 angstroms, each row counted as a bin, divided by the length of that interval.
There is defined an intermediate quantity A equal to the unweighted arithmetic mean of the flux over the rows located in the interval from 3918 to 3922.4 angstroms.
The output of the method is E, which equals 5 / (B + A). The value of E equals 0.127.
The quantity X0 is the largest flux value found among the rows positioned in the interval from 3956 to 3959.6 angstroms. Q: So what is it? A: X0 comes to 24.34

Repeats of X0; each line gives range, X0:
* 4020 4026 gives 23.41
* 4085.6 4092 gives 22.77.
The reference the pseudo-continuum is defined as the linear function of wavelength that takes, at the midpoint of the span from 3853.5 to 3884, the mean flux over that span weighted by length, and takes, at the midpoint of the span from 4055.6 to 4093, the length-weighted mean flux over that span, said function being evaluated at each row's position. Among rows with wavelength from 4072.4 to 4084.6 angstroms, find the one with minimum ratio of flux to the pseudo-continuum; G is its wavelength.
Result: 4080.42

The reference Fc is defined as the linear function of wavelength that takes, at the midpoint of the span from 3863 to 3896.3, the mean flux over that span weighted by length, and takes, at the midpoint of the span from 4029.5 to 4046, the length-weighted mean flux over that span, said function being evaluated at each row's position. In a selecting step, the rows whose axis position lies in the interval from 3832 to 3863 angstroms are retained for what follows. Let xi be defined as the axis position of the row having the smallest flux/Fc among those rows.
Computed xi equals 3851.27 angstroms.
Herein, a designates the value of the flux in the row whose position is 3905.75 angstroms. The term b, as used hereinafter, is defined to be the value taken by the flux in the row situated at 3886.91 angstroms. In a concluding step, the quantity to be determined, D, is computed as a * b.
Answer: 469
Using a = 17.96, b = 26.09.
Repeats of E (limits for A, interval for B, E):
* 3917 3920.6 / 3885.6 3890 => 0.115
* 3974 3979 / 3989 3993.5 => 0.134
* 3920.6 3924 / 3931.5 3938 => 0.147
